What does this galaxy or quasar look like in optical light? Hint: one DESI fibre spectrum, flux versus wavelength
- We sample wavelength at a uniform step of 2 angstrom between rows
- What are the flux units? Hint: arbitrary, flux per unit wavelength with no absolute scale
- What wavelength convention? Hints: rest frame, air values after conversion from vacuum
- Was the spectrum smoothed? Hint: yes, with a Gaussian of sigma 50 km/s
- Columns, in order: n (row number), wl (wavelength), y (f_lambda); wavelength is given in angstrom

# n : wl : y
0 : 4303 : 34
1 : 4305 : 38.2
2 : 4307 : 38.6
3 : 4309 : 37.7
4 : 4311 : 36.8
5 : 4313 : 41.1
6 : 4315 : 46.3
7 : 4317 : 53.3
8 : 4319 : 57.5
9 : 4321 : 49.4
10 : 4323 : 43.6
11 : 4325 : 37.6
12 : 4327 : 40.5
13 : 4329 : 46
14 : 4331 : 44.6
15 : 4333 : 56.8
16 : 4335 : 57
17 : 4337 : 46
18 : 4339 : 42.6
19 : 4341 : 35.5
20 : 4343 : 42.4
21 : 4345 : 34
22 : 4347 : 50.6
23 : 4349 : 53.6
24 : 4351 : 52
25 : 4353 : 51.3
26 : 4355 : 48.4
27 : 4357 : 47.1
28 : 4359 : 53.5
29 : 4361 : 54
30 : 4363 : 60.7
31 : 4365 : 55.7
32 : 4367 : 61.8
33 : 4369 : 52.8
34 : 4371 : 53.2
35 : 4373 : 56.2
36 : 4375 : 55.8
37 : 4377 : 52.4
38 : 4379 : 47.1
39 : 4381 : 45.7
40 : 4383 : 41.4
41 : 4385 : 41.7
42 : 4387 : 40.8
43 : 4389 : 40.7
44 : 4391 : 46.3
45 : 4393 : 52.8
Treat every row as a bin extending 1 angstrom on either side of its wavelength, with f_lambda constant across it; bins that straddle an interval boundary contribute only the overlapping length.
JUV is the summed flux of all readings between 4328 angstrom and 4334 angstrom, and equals 147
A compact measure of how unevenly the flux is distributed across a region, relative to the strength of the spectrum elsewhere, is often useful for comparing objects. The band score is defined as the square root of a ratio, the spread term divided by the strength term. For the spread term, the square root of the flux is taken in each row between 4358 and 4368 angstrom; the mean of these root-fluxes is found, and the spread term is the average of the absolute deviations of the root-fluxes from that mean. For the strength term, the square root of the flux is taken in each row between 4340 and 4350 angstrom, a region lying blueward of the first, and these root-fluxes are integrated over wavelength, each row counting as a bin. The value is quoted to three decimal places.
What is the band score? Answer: 0.057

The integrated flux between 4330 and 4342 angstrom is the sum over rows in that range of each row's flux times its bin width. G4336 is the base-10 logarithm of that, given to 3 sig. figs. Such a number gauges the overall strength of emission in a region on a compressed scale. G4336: 2.75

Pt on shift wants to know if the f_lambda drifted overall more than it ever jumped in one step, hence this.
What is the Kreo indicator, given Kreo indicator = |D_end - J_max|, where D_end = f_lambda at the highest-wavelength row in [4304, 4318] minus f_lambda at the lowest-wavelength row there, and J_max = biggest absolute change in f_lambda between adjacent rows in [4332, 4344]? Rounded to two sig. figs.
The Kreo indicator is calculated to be 4.1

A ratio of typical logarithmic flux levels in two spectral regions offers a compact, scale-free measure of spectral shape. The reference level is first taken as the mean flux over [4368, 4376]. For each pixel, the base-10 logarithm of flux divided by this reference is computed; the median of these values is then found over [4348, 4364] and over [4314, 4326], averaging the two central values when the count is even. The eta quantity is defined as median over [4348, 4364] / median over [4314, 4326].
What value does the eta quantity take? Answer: 0.25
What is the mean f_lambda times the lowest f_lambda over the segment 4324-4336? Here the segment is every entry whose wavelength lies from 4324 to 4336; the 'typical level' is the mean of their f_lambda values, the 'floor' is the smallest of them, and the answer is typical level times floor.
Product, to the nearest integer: 1770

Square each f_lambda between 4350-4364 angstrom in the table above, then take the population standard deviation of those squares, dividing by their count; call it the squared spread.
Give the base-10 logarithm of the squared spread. 2.65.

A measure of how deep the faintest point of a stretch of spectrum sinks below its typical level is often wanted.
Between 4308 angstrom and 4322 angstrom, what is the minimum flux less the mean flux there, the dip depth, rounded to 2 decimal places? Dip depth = -9.21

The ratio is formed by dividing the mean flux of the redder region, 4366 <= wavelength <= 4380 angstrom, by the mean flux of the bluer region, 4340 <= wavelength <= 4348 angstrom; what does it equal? 1.33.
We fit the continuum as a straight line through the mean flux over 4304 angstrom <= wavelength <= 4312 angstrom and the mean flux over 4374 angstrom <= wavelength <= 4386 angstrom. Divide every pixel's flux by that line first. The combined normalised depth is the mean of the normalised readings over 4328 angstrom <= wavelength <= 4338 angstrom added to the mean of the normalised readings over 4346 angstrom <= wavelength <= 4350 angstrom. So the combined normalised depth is 2.43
